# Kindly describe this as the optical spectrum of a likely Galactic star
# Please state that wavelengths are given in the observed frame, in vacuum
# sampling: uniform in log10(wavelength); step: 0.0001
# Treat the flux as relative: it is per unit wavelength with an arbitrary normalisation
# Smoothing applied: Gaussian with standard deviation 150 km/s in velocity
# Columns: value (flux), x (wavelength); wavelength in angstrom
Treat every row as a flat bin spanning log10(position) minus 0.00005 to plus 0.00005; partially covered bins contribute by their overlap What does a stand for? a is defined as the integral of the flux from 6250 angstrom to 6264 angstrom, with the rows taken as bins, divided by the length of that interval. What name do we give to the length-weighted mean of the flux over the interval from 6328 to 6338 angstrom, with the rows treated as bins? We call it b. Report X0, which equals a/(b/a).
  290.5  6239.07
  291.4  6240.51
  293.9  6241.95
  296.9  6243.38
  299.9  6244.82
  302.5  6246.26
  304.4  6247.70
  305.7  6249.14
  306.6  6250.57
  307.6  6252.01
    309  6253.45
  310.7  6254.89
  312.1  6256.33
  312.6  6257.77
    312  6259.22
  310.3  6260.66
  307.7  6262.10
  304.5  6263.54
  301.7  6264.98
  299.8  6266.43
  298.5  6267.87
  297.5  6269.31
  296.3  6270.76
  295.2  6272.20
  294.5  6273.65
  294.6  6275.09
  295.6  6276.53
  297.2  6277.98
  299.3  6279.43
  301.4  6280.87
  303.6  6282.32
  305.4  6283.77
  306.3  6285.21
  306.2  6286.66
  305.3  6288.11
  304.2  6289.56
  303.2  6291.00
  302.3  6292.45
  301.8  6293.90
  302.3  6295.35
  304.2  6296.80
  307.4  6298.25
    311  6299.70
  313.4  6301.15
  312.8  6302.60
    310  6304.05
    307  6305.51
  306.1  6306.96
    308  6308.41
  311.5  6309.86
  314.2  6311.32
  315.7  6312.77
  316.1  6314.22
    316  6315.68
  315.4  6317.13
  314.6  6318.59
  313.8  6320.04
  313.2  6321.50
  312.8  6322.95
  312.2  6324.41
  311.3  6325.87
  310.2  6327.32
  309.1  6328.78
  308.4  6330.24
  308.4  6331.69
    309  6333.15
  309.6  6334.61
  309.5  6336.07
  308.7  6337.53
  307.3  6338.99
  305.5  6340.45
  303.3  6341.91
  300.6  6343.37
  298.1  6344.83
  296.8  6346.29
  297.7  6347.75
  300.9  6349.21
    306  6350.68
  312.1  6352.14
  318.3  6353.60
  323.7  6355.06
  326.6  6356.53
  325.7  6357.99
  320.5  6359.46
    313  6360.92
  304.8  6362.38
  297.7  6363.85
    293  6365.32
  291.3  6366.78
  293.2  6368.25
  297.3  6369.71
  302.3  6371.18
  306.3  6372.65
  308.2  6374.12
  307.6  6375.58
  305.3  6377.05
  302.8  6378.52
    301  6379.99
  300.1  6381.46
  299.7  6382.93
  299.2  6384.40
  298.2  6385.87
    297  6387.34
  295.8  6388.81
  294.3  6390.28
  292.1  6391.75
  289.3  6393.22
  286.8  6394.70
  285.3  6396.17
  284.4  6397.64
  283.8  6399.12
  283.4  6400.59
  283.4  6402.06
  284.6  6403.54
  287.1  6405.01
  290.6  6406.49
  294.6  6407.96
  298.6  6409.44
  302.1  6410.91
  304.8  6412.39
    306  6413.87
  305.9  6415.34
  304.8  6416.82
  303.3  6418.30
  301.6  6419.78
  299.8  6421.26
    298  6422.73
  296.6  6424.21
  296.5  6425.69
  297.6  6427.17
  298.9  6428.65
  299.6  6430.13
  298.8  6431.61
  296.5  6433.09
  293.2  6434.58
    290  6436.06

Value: 310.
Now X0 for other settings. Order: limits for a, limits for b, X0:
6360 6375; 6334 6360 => 293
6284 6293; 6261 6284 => 310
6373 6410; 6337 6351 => 286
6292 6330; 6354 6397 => 319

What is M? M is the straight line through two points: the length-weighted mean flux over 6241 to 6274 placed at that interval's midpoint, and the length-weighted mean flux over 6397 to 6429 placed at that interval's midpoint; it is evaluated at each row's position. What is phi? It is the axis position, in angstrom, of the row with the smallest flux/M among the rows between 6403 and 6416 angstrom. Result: 6403.54 angstrom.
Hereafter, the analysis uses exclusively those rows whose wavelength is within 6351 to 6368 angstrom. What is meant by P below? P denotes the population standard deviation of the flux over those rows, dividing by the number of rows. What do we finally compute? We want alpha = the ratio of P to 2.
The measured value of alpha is 6.2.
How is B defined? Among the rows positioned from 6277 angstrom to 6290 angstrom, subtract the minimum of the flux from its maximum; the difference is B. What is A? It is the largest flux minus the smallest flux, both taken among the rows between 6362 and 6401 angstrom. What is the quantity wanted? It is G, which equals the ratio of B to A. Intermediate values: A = 24.8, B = 9.1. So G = 0.4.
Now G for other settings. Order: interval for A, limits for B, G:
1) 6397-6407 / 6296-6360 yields 4.1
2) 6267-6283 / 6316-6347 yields 2.0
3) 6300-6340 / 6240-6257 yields 2.1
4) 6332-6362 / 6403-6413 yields 0.7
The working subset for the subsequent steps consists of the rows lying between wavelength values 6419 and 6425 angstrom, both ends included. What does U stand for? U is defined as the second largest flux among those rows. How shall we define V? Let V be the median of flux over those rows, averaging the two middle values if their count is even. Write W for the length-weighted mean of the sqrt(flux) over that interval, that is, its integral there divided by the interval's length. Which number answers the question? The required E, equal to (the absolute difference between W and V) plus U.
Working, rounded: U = 299.8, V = 299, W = 17.3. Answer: 581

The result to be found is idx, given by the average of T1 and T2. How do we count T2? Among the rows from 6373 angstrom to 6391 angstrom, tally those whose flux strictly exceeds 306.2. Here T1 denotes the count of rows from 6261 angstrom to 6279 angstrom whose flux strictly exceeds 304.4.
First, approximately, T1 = 2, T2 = 2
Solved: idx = 2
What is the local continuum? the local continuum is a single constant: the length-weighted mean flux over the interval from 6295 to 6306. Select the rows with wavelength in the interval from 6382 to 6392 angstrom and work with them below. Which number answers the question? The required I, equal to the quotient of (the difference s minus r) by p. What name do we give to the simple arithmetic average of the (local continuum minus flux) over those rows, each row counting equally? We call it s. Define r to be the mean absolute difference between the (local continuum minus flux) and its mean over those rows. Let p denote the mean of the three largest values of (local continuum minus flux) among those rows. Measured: 0.7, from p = 15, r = 2.2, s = 12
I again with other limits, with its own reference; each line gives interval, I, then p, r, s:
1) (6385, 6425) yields 0.3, 25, 6.6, 14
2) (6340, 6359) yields -0.9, 11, 9.5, 0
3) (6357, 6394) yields 0.0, 18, 6.6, 7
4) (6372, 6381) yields 0.2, 6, 2.2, 3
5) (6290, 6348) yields -0.4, 11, 4.2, 0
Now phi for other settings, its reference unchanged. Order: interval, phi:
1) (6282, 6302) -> 6293.90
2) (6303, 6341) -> 6306.96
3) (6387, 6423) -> 6400.59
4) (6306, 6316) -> 6306.96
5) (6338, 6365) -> 6346.29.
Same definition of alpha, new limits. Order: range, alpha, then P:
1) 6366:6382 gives 2.7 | 5.3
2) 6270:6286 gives 2.1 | 4.2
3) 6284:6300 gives 1.3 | 2.6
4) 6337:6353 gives 2.4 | 4.8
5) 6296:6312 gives 1.6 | 3.1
